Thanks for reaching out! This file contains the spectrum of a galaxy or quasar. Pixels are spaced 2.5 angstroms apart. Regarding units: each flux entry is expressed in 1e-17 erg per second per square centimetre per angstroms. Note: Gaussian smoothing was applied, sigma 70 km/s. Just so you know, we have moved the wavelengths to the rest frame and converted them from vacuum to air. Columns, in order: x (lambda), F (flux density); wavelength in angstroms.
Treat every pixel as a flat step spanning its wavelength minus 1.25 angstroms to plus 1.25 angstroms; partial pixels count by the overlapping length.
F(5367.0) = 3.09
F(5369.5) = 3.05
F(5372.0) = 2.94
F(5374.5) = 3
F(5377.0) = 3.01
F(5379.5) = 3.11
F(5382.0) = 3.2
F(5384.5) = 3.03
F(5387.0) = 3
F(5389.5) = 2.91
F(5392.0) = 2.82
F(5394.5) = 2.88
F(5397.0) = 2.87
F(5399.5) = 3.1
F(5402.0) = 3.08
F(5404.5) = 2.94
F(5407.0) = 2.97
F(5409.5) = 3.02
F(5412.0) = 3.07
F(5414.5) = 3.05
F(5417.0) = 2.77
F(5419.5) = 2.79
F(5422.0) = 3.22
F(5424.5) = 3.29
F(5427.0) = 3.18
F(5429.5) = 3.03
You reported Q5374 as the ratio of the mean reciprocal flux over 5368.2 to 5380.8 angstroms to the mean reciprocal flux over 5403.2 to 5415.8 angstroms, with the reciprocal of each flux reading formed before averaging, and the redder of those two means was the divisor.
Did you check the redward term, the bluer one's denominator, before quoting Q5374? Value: 1.00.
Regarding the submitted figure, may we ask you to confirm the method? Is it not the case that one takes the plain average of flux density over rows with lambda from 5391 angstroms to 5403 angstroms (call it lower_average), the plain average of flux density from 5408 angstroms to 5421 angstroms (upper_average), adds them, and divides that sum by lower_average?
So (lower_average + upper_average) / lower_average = 2.00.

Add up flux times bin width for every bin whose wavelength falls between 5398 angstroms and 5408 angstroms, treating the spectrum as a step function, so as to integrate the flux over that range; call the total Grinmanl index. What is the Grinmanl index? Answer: 30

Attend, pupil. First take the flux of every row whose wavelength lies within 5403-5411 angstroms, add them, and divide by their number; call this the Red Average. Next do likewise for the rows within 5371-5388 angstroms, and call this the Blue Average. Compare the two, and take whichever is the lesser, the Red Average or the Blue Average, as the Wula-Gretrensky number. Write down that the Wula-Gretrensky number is 2.98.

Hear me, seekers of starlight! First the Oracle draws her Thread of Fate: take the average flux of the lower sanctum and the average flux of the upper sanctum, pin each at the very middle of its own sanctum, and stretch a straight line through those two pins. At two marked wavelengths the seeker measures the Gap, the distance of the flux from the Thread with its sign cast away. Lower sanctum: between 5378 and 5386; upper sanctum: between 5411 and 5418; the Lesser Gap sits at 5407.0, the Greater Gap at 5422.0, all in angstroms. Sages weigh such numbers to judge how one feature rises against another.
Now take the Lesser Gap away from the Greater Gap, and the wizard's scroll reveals 0.26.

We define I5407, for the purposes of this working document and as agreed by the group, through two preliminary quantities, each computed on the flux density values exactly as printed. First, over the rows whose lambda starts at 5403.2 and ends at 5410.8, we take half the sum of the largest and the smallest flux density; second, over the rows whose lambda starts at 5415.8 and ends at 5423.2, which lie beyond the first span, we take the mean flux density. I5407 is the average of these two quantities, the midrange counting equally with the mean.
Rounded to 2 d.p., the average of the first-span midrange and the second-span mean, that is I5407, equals 2.95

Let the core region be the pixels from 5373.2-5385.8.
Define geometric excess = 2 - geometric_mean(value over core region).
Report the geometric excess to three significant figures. -1.07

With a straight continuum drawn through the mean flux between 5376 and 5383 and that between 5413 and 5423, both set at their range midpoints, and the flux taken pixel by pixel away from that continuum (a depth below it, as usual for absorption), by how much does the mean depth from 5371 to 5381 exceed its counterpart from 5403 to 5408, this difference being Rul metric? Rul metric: 0.06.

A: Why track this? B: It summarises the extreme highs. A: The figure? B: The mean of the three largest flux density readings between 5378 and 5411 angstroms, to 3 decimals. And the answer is 3.137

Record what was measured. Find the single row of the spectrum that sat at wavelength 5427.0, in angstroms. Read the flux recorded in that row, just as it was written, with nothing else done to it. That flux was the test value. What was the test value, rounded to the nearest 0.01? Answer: 3.18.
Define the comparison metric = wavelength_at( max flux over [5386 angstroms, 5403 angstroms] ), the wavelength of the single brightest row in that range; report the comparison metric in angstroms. 5399.5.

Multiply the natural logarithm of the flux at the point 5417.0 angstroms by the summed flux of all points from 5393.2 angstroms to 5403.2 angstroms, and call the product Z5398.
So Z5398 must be 12.2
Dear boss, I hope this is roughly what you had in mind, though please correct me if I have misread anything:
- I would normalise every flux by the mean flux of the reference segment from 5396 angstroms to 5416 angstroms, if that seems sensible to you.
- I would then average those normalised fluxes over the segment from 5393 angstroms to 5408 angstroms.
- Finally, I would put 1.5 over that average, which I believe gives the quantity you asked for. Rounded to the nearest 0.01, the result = 1.52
